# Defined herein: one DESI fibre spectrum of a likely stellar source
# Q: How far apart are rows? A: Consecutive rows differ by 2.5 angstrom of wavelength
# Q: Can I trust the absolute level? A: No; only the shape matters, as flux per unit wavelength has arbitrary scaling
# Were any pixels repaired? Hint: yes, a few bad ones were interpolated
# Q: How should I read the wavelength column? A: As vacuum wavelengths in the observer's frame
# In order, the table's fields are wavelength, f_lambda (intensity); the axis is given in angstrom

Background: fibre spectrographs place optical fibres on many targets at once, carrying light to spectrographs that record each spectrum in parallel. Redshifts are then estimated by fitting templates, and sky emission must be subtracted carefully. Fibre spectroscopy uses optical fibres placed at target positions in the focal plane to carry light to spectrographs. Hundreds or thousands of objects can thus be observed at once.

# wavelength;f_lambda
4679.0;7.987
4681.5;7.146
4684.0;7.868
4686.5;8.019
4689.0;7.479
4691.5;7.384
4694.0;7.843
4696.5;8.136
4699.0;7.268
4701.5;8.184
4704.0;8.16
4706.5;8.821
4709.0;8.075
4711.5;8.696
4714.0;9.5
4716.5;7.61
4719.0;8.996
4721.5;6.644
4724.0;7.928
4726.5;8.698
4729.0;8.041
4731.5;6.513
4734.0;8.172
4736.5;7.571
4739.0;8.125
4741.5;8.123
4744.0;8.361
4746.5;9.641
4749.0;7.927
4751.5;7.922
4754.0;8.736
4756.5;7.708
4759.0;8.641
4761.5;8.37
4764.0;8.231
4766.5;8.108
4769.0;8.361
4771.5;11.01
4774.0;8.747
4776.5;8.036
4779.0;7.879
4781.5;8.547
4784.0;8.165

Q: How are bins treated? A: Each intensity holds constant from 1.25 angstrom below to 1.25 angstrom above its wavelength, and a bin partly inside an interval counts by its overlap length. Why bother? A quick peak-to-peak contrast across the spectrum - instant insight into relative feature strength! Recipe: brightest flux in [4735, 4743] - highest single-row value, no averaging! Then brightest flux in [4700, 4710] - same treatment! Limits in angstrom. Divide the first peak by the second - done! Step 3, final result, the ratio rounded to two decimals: 0.92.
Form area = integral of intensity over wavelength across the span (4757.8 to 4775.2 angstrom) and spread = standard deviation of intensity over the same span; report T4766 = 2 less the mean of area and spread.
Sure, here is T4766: -75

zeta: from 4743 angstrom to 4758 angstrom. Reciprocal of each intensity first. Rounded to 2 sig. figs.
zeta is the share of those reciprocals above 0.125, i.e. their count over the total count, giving 0.50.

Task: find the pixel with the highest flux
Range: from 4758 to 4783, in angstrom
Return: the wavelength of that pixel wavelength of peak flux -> 4771.5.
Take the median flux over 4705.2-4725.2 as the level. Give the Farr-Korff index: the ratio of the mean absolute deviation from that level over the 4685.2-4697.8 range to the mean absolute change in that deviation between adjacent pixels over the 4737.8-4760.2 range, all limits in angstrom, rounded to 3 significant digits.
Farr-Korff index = 1.57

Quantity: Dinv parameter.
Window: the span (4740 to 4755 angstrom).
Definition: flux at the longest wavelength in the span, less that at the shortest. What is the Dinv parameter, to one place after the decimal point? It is 0.6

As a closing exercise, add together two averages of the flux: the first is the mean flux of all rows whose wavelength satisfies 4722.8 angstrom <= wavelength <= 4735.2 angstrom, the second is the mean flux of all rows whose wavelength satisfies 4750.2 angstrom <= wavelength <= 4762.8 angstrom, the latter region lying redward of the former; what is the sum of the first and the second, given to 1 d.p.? 16.1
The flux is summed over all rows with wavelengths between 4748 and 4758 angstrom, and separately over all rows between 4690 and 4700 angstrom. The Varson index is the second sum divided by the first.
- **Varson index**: 0.95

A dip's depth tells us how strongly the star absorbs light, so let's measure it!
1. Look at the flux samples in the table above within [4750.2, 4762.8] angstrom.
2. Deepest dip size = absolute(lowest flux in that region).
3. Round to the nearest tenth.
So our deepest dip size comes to 7.7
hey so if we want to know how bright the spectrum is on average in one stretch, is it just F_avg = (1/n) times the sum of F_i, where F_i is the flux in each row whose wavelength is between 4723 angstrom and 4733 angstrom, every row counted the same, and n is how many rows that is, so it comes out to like 7.8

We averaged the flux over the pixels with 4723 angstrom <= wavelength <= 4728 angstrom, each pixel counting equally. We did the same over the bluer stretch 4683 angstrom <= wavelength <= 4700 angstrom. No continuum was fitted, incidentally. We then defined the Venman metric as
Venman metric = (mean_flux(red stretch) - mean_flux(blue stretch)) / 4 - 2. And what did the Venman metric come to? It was -1.85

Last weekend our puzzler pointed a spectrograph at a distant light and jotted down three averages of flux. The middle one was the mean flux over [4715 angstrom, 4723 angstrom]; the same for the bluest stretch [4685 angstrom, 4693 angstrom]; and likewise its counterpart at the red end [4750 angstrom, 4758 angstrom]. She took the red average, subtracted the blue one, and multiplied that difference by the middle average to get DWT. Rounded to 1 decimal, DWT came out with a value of 3.8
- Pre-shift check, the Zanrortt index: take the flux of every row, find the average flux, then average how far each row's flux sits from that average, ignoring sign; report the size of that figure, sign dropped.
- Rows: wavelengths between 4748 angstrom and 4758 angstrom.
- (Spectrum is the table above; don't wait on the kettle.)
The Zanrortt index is 0.33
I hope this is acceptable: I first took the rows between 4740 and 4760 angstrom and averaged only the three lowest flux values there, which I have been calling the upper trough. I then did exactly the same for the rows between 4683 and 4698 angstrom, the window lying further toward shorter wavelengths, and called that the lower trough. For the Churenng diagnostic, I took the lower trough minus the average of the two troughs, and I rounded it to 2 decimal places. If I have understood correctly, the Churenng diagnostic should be -0.14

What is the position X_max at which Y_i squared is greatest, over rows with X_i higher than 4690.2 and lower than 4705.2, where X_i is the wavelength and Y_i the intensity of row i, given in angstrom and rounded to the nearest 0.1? 4701.5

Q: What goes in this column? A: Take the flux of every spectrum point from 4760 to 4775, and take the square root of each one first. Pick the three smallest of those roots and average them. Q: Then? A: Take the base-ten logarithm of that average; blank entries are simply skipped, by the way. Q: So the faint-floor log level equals 0.458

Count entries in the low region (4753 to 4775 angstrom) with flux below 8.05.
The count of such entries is 1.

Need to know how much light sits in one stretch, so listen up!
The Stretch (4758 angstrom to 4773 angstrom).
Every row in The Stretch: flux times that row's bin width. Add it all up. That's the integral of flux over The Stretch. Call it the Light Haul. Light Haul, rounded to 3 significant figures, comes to 132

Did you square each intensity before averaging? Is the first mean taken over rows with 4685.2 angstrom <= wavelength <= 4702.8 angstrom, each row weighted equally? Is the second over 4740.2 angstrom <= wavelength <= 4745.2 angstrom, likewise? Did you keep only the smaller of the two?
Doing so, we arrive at 60.3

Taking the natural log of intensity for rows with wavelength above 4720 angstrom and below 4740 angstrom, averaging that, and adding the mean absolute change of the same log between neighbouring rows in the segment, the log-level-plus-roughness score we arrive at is 2.17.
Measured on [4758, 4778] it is 2.25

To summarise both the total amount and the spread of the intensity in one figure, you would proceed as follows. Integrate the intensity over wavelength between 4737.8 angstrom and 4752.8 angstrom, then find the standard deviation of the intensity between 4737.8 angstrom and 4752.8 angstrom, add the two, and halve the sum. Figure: 63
